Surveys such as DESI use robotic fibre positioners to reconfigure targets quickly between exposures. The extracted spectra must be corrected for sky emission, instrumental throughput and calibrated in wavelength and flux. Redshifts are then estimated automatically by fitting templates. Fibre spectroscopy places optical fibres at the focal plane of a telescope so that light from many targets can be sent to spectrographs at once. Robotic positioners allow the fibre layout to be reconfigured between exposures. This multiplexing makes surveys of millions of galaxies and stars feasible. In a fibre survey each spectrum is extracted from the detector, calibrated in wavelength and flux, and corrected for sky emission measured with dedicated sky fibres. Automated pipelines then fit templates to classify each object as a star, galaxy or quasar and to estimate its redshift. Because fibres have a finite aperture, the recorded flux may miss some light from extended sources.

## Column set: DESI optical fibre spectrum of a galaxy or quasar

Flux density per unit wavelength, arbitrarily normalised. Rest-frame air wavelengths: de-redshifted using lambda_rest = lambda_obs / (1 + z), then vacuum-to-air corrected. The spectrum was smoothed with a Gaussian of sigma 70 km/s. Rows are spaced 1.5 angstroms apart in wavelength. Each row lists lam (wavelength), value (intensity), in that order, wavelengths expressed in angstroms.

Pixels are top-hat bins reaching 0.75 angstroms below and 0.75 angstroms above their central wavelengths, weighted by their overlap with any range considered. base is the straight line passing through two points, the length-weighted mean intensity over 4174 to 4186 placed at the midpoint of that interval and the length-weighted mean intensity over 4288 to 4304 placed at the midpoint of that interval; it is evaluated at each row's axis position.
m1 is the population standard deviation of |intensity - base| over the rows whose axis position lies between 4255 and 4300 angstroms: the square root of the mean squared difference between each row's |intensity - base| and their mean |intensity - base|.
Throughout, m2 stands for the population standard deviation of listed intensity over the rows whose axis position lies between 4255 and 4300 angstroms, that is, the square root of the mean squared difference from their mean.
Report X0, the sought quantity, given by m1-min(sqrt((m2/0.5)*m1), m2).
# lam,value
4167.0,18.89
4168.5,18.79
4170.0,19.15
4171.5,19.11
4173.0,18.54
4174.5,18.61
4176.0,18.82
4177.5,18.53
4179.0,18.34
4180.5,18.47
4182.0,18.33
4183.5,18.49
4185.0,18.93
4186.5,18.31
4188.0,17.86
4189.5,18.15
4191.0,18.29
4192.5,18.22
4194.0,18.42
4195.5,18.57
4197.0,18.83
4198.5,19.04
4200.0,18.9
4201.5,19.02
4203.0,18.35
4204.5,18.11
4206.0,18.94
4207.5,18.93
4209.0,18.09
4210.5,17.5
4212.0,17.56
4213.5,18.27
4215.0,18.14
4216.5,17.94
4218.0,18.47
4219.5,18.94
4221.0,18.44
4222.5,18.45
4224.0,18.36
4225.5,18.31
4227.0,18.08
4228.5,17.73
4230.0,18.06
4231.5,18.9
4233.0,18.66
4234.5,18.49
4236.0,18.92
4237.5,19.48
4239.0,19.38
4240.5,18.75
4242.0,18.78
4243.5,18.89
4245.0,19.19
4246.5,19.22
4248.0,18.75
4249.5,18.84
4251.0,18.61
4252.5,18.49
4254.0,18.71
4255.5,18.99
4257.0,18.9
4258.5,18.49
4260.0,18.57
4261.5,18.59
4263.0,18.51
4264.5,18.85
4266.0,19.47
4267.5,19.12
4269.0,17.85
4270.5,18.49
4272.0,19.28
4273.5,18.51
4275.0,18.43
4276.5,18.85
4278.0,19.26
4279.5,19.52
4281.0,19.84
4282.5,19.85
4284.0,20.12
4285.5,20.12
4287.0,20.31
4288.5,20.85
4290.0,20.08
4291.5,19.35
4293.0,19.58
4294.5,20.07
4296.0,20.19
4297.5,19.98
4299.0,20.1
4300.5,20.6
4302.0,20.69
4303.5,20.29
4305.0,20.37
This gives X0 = -0.23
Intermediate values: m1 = 0.50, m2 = 0.72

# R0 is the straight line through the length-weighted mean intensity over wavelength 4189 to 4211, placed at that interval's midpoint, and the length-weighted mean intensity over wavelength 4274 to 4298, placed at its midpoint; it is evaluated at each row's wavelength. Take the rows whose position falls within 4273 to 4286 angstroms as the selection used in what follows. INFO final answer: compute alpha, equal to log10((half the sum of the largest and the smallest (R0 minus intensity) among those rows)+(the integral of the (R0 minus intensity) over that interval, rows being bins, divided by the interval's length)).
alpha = -0.18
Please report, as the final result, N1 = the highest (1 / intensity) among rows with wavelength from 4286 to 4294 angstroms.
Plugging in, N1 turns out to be 0.0517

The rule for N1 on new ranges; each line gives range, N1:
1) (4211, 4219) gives 0.0569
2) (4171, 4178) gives 0.0540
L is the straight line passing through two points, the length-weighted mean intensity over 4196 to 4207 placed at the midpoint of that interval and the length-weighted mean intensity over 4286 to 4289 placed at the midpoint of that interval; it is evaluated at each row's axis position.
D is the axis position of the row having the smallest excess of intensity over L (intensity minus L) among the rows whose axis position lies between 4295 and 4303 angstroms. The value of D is 4297.5 angstroms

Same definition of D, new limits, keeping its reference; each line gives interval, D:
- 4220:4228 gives 4227.0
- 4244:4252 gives 4251.0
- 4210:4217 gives 4210.5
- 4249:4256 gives 4252.5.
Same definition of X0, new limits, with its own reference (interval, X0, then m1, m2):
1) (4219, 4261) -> -0.04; 0.35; 0.39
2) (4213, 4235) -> 0.00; 0.32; 0.32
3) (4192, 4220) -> -0.01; 0.45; 0.47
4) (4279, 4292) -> -0.14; 0.27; 0.42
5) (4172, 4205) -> -0.09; 0.22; 0.31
